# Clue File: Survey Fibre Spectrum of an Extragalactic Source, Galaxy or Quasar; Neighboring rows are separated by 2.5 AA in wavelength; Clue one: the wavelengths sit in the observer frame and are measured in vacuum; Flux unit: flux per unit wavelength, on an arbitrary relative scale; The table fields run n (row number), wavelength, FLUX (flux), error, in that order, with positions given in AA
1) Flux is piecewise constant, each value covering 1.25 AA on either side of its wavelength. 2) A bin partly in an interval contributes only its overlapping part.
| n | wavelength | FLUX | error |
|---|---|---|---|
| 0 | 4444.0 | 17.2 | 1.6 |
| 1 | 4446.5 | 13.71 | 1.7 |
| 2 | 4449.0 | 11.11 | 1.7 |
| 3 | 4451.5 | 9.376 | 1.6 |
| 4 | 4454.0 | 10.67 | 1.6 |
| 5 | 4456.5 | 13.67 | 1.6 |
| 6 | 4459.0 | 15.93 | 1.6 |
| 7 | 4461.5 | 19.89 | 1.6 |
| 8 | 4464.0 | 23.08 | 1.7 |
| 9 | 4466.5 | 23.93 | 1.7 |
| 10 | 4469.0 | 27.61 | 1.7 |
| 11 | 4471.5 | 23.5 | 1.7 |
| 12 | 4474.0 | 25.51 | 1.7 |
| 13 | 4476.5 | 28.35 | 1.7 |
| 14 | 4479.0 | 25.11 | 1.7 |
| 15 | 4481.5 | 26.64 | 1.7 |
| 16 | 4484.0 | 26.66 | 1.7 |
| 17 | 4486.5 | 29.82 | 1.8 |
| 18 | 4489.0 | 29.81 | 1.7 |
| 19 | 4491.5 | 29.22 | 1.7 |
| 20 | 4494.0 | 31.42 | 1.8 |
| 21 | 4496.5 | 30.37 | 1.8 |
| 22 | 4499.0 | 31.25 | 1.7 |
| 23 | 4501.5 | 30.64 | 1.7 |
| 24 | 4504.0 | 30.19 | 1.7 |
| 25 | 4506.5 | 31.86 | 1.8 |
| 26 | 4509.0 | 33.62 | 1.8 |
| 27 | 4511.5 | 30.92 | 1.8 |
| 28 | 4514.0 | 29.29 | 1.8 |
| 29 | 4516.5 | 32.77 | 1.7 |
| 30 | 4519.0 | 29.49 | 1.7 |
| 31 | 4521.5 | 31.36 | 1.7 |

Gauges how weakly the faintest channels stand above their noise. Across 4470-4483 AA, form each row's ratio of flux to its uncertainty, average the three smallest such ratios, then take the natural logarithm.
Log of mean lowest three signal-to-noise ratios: 2.68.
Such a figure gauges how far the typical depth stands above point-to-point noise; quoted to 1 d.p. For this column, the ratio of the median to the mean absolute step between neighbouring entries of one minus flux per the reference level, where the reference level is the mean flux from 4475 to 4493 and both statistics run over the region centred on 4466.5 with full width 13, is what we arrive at 1.5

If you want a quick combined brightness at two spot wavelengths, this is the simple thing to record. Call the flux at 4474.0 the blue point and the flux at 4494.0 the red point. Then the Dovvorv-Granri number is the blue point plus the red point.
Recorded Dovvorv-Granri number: 56.9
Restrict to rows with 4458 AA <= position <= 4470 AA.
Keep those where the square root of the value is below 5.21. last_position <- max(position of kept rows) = 4466.5 AA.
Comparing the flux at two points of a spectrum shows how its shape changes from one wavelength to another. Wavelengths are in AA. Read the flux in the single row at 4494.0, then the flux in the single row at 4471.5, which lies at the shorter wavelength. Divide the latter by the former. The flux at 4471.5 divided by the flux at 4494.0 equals 0.75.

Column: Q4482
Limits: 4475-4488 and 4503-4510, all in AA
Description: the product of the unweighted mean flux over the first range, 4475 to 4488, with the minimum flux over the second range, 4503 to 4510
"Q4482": 825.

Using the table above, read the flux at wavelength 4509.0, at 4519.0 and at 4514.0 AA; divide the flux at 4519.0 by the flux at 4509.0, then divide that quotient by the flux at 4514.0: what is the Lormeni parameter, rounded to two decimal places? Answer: 0.03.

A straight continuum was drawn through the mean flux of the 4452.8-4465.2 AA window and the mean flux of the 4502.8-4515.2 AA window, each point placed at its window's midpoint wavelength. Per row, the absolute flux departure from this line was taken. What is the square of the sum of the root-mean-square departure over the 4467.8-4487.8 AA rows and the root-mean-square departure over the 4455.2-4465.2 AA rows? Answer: 63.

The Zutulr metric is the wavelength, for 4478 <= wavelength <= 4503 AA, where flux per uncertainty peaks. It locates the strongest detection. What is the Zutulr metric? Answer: 4499.0 AA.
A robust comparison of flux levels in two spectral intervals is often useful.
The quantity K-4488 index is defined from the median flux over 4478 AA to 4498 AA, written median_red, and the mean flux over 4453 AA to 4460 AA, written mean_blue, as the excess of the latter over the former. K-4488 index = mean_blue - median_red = -16.1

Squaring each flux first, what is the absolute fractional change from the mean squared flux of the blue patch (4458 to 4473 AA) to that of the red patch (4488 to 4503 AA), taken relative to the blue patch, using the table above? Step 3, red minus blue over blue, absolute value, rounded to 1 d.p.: 0.8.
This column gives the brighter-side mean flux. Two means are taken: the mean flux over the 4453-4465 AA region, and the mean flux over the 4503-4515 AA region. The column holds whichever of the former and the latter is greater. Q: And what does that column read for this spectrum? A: 31.2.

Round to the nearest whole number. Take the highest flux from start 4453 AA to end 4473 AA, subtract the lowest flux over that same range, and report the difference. 17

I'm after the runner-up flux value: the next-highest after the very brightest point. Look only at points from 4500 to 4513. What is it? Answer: 31.86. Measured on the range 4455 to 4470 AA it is 23.93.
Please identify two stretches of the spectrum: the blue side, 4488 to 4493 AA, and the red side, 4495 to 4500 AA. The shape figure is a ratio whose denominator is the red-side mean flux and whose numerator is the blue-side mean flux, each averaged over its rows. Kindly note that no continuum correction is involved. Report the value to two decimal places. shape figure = 0.96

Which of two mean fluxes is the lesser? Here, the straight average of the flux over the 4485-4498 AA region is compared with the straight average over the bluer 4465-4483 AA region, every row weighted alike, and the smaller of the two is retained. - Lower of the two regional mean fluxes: 26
